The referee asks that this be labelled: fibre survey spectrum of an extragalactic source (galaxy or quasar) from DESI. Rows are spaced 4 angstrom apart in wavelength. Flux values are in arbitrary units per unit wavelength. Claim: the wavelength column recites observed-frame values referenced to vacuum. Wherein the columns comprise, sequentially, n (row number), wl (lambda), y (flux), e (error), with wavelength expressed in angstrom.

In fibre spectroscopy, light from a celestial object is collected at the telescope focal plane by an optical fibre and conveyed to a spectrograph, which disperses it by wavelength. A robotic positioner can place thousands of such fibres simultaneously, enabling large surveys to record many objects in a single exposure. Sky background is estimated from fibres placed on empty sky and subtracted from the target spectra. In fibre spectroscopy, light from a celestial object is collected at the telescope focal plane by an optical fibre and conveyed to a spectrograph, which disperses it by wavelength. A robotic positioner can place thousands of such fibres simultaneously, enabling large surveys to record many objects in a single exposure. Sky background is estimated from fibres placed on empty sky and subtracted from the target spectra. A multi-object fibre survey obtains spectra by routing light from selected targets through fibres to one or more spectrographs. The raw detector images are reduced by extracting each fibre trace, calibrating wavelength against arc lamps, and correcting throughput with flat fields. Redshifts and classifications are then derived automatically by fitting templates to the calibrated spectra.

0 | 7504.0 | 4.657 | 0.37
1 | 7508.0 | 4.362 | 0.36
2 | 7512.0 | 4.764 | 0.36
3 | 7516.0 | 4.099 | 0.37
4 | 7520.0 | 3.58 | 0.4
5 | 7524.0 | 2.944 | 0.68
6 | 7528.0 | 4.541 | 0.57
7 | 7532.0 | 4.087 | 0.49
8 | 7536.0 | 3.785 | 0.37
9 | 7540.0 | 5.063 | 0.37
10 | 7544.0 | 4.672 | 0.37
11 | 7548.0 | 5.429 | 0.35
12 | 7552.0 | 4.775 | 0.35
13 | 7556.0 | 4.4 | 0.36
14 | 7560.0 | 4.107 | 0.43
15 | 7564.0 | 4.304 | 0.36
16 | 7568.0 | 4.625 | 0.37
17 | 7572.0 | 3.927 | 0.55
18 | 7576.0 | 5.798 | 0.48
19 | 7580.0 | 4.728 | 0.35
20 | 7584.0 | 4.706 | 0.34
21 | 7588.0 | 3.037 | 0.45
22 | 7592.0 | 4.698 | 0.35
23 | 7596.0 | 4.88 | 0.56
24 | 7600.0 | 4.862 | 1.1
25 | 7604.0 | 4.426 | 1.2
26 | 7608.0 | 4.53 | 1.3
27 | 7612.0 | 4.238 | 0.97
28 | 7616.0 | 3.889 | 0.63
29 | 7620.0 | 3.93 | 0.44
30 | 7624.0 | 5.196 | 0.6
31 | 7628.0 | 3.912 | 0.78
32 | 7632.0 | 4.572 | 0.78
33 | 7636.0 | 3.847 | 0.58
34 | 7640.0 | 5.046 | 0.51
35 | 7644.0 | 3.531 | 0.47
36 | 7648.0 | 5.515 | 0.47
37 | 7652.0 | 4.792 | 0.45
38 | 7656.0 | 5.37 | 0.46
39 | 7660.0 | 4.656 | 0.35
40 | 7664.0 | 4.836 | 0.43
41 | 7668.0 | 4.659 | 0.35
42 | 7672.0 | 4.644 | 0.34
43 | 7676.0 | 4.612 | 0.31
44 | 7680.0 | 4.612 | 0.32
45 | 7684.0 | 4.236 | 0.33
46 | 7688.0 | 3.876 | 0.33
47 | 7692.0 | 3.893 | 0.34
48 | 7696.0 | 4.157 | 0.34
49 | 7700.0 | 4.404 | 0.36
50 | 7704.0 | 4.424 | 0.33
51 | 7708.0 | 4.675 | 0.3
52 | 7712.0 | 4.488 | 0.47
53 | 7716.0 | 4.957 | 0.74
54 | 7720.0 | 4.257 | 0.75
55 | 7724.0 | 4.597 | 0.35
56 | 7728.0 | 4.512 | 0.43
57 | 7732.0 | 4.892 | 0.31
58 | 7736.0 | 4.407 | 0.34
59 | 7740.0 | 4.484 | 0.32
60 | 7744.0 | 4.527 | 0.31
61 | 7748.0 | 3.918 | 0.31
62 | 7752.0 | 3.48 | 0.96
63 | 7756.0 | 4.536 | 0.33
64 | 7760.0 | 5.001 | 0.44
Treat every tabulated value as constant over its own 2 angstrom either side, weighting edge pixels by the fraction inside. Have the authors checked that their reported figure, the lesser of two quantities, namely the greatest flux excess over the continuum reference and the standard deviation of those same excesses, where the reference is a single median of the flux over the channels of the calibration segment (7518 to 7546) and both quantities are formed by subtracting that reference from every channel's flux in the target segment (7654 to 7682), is 0.3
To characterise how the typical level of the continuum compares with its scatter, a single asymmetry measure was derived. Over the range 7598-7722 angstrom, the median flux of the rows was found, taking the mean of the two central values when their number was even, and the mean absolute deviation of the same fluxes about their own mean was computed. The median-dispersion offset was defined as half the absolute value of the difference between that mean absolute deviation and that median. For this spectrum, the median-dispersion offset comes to 2.08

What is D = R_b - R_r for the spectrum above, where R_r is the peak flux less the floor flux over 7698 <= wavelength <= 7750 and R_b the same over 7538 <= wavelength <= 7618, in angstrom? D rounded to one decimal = 1.7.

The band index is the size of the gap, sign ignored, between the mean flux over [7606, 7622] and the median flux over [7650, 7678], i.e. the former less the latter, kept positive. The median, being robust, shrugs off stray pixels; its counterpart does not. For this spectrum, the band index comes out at 0.5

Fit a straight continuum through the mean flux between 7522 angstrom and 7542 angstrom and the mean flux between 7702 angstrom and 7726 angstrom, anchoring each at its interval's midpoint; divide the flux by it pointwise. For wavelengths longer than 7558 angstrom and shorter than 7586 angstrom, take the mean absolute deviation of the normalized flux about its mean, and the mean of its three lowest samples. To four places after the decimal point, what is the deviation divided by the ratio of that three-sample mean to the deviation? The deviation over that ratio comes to 0.0093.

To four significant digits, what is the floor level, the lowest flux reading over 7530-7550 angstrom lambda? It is 3.785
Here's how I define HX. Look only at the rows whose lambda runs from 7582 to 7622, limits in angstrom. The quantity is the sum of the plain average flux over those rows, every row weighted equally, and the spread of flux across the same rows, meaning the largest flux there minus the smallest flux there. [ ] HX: 6.2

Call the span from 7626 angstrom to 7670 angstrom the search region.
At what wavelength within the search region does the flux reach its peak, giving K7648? 7648.0 angstrom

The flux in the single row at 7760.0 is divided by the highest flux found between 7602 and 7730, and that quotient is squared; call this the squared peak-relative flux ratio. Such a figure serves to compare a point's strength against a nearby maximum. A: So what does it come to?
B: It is 0.8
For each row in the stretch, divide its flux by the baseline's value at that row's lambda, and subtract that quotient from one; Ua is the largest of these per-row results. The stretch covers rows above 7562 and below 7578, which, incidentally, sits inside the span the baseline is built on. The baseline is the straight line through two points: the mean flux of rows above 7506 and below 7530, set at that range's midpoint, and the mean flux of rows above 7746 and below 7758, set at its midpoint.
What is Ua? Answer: 0.026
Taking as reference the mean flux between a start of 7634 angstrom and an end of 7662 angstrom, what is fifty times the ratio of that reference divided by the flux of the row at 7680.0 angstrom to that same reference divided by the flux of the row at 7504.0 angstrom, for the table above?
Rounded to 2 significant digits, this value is 50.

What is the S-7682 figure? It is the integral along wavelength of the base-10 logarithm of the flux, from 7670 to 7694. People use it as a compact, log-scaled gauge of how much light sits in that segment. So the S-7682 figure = 15.20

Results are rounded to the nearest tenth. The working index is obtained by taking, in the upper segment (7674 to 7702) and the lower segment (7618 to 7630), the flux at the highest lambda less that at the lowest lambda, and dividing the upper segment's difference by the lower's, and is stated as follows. 11.6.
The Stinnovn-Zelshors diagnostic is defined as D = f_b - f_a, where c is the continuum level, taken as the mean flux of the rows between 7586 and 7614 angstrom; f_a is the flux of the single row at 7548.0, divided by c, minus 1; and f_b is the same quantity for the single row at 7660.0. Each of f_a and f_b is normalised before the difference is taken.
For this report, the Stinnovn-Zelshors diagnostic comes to -0.18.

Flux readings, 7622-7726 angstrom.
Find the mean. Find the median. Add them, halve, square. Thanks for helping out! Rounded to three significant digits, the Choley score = 20.9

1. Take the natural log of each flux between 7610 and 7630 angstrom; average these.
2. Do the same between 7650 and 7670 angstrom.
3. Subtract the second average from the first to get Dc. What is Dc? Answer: -0.14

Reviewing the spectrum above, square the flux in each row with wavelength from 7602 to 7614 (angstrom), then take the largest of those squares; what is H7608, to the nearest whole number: 21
